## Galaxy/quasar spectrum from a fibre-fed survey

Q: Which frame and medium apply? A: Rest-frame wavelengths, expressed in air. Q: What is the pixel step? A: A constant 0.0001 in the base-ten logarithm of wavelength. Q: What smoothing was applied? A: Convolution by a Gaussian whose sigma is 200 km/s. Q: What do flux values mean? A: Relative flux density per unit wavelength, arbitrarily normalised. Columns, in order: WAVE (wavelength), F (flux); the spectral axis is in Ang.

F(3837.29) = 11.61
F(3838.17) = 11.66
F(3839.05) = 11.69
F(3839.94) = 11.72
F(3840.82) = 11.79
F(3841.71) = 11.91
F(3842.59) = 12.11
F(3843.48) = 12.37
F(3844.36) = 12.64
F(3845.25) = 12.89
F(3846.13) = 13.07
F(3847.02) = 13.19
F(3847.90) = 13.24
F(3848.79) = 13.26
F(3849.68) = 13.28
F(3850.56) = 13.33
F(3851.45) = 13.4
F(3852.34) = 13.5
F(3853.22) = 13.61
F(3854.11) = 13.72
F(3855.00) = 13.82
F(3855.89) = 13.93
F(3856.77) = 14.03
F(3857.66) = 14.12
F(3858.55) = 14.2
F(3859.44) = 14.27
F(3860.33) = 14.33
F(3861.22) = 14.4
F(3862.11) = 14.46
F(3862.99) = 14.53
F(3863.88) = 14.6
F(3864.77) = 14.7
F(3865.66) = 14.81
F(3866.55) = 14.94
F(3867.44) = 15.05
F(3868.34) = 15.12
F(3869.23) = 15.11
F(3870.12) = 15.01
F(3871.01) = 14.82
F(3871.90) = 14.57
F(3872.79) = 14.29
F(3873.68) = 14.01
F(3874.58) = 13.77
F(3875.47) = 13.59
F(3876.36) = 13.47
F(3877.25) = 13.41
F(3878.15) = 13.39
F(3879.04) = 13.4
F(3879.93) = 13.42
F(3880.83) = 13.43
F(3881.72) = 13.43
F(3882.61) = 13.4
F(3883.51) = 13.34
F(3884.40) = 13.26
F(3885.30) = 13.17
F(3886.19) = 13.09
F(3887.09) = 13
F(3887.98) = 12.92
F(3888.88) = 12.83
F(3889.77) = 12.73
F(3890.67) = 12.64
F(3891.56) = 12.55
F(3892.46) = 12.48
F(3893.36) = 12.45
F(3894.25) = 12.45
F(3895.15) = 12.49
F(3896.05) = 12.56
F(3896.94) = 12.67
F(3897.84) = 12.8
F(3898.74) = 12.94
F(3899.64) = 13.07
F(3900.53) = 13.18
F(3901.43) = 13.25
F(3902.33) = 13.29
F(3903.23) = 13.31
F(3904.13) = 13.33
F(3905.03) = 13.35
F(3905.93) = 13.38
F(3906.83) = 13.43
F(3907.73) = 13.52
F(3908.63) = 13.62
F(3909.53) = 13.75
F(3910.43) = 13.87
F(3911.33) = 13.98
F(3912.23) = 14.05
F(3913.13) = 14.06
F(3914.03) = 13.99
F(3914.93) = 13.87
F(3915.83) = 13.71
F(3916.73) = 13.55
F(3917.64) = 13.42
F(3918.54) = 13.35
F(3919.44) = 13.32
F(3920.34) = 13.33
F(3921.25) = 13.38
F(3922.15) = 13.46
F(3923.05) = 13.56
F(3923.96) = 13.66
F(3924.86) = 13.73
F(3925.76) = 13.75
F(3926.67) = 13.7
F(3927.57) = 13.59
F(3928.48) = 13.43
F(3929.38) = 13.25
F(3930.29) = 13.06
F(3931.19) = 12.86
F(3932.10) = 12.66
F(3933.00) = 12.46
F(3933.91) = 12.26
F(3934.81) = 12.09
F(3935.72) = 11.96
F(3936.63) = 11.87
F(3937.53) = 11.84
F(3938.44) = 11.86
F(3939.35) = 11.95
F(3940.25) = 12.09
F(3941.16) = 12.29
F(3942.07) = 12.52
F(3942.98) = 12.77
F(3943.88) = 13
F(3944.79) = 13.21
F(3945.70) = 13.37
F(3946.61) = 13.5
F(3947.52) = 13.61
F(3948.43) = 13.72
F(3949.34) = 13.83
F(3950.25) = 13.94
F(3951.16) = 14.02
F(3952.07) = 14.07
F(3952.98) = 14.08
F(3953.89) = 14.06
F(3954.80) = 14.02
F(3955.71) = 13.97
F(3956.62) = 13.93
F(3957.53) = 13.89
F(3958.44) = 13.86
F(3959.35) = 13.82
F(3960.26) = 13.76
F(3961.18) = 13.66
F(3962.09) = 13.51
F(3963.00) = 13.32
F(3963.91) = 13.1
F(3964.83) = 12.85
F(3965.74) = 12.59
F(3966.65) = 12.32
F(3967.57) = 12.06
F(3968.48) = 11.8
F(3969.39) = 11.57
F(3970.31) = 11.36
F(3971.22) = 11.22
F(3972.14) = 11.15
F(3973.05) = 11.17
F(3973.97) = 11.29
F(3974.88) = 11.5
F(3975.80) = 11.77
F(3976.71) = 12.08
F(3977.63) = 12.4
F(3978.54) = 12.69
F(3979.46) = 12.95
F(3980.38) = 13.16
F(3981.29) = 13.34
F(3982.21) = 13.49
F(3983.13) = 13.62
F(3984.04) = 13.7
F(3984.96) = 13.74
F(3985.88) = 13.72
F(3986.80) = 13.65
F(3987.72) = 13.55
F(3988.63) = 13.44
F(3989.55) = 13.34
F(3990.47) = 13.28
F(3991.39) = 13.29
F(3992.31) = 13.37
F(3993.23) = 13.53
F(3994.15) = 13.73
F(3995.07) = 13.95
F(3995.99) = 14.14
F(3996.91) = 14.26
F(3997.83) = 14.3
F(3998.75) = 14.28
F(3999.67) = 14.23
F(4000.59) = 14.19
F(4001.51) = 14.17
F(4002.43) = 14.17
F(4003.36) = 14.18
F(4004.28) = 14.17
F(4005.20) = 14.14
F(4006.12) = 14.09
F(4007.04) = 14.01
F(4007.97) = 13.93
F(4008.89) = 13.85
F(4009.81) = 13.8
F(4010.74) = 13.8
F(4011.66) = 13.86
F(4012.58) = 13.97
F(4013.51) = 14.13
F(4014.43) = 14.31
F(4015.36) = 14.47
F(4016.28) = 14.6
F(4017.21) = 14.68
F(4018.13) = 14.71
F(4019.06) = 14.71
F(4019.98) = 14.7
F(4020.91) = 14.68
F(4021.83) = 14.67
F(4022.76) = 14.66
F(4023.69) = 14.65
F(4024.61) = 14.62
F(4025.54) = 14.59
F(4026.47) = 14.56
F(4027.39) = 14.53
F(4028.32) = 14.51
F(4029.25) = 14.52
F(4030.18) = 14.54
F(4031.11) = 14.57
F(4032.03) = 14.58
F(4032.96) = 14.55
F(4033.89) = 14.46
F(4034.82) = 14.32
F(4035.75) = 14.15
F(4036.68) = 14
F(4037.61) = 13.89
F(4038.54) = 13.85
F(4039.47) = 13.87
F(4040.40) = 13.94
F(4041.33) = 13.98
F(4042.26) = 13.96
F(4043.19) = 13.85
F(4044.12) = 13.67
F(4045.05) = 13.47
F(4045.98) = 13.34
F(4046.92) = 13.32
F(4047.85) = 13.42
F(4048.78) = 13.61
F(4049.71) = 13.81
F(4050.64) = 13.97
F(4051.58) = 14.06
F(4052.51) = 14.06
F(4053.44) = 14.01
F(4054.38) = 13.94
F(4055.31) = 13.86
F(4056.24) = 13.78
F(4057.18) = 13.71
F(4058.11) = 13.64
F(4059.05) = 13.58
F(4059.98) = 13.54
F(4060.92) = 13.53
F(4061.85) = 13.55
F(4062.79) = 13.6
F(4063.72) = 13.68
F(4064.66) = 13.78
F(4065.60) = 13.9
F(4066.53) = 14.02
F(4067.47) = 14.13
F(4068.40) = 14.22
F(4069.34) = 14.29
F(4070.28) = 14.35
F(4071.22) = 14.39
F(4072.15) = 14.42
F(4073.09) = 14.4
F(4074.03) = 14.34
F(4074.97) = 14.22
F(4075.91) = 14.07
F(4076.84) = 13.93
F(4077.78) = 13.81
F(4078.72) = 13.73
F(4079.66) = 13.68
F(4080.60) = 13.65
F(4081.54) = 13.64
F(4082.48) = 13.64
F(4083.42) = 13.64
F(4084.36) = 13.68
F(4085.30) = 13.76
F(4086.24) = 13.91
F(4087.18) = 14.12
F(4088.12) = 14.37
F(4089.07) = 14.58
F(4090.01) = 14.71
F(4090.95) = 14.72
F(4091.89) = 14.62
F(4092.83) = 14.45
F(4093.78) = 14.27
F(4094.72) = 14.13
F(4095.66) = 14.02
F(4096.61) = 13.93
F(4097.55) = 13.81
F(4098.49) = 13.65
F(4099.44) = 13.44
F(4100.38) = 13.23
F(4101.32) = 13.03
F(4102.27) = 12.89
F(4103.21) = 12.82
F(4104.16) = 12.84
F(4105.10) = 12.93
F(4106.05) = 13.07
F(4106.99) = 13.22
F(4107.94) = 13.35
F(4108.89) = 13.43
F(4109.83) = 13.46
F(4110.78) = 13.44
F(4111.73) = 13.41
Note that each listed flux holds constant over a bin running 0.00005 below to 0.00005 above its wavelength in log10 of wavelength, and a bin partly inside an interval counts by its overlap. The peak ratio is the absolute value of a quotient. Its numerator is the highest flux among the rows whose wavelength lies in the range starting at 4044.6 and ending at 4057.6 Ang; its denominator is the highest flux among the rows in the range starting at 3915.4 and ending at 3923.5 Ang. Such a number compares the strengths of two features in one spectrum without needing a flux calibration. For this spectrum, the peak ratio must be 1.03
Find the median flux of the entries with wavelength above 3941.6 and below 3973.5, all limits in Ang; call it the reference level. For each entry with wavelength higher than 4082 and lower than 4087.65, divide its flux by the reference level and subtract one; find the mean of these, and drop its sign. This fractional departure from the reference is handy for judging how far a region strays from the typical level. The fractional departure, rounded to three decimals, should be 0.022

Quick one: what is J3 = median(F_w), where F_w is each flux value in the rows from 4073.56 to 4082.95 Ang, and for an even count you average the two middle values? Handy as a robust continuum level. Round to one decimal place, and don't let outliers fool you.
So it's 13.8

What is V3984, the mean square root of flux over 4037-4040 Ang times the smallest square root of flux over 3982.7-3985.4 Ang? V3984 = 13.7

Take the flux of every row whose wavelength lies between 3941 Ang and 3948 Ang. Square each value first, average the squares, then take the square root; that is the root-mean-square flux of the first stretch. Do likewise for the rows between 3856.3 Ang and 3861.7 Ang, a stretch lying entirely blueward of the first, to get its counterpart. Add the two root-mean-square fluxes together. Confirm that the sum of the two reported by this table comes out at 27.3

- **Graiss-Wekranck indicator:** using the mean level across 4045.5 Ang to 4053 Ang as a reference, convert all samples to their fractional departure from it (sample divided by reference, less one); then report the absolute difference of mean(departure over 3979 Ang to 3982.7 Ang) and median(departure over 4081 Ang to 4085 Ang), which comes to 0.03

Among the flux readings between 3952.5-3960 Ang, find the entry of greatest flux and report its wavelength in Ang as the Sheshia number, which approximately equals 3952.98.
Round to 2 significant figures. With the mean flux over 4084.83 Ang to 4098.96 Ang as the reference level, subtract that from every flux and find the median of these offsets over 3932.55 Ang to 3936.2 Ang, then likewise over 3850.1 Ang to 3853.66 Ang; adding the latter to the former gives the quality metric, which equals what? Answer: -2.8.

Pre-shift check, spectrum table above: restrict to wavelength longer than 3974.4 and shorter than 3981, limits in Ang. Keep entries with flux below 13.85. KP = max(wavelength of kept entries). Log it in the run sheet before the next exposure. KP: 3980.38 Ang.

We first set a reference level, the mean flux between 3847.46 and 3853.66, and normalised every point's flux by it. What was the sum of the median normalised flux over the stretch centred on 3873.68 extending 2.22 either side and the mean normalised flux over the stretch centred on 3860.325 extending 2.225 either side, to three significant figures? 2.12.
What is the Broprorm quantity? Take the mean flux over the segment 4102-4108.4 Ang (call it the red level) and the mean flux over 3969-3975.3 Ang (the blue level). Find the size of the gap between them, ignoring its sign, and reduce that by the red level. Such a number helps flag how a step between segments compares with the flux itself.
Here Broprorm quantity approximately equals -11.3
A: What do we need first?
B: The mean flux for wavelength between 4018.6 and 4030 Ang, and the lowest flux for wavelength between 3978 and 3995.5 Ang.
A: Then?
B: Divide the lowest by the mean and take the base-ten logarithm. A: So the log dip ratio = -0.061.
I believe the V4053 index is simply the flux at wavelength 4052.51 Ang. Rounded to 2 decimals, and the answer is 14.06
